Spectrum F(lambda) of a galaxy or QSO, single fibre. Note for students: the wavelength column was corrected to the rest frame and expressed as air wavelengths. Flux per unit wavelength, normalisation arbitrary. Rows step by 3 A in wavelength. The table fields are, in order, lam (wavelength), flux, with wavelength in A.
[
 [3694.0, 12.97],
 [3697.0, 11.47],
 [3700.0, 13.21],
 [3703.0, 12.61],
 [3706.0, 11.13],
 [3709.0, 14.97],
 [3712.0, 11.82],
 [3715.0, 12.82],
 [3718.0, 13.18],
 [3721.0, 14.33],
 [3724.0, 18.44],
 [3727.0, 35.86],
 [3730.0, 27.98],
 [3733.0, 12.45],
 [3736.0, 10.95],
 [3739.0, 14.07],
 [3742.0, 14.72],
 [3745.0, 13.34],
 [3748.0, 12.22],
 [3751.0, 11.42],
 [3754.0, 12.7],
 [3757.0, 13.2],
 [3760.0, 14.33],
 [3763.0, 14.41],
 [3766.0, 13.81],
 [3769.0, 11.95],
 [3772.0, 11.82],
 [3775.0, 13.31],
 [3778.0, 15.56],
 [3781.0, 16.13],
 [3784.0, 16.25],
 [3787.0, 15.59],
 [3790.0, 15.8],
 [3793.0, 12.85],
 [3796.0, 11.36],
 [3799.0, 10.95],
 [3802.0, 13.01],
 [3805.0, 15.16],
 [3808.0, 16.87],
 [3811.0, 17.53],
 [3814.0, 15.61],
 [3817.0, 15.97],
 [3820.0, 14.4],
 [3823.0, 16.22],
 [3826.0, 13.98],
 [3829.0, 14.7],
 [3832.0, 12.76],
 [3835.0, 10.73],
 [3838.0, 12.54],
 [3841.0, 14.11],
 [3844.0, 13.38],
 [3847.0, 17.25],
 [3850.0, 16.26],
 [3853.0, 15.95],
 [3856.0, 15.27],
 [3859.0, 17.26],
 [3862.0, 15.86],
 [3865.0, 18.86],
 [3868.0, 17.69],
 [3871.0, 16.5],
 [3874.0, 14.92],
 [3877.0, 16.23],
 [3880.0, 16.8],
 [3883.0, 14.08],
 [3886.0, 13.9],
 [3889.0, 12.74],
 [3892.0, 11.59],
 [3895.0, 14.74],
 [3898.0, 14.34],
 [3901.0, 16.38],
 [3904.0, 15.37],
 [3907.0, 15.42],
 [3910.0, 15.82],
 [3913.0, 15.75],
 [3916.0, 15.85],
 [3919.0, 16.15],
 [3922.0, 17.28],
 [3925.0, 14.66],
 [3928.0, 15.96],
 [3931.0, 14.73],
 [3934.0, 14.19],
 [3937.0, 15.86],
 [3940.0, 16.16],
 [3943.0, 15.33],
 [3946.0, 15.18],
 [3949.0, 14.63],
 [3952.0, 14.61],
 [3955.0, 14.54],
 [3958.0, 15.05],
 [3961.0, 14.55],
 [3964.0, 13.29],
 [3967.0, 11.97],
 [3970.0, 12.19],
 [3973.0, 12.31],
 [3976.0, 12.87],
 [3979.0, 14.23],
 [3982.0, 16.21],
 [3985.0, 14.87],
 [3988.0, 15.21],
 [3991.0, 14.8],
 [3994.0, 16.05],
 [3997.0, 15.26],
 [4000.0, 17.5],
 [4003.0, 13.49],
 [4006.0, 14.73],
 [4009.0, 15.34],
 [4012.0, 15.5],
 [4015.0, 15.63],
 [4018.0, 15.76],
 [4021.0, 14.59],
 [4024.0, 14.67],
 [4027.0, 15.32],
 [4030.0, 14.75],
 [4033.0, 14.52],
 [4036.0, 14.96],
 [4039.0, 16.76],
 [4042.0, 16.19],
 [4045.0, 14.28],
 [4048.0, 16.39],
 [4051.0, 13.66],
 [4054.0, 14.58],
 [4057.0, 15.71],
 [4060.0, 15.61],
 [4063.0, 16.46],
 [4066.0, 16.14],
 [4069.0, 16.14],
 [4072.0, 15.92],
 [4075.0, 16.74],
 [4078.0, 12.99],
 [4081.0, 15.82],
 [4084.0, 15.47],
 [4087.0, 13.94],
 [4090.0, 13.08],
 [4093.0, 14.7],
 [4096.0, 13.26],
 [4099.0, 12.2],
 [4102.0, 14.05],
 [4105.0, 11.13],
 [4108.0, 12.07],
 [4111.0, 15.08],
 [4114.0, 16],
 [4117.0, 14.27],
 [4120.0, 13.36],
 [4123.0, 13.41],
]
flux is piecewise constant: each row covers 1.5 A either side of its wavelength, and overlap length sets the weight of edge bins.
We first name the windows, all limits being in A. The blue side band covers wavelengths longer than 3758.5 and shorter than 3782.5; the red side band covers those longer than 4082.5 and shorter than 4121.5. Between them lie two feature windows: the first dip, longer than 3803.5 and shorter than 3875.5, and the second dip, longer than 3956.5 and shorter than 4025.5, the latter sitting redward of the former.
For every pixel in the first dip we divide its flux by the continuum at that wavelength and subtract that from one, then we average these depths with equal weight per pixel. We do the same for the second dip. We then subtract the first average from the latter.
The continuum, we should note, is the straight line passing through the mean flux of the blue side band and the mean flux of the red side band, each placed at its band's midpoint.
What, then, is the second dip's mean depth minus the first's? 0.05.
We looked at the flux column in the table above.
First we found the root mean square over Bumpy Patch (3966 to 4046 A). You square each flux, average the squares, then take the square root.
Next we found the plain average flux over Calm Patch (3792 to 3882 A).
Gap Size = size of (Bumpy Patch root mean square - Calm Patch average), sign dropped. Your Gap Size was 0.2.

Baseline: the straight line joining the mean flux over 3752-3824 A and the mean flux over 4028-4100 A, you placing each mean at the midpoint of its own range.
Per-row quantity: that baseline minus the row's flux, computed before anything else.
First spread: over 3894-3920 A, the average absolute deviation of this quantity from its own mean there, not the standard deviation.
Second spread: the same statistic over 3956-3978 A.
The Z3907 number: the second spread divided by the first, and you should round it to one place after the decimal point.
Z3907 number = 2.0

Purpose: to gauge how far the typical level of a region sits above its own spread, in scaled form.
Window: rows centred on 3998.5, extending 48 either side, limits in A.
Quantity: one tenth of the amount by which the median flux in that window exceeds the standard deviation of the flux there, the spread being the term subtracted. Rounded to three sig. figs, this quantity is 1.35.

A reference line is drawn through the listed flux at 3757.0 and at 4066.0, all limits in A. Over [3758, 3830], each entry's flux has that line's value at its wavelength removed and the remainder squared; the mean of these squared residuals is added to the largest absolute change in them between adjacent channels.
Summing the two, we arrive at 15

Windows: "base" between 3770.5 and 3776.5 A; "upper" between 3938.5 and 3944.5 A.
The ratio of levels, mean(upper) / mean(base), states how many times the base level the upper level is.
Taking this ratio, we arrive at 1.25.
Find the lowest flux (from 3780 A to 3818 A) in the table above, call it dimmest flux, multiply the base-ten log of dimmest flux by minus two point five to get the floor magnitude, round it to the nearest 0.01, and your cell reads -2.60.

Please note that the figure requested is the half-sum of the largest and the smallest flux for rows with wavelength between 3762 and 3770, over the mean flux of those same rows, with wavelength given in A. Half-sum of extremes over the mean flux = 0.98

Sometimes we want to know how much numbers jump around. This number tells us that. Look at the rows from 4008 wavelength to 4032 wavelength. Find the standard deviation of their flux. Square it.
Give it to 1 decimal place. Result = 0.2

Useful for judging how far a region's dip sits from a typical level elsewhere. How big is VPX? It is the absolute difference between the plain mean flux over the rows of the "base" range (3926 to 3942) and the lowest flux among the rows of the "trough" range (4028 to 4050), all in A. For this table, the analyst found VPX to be 1.1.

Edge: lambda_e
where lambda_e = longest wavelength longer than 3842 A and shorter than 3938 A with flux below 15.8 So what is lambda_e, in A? 3934.0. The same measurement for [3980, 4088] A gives 4087.0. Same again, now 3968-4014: 4012.0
